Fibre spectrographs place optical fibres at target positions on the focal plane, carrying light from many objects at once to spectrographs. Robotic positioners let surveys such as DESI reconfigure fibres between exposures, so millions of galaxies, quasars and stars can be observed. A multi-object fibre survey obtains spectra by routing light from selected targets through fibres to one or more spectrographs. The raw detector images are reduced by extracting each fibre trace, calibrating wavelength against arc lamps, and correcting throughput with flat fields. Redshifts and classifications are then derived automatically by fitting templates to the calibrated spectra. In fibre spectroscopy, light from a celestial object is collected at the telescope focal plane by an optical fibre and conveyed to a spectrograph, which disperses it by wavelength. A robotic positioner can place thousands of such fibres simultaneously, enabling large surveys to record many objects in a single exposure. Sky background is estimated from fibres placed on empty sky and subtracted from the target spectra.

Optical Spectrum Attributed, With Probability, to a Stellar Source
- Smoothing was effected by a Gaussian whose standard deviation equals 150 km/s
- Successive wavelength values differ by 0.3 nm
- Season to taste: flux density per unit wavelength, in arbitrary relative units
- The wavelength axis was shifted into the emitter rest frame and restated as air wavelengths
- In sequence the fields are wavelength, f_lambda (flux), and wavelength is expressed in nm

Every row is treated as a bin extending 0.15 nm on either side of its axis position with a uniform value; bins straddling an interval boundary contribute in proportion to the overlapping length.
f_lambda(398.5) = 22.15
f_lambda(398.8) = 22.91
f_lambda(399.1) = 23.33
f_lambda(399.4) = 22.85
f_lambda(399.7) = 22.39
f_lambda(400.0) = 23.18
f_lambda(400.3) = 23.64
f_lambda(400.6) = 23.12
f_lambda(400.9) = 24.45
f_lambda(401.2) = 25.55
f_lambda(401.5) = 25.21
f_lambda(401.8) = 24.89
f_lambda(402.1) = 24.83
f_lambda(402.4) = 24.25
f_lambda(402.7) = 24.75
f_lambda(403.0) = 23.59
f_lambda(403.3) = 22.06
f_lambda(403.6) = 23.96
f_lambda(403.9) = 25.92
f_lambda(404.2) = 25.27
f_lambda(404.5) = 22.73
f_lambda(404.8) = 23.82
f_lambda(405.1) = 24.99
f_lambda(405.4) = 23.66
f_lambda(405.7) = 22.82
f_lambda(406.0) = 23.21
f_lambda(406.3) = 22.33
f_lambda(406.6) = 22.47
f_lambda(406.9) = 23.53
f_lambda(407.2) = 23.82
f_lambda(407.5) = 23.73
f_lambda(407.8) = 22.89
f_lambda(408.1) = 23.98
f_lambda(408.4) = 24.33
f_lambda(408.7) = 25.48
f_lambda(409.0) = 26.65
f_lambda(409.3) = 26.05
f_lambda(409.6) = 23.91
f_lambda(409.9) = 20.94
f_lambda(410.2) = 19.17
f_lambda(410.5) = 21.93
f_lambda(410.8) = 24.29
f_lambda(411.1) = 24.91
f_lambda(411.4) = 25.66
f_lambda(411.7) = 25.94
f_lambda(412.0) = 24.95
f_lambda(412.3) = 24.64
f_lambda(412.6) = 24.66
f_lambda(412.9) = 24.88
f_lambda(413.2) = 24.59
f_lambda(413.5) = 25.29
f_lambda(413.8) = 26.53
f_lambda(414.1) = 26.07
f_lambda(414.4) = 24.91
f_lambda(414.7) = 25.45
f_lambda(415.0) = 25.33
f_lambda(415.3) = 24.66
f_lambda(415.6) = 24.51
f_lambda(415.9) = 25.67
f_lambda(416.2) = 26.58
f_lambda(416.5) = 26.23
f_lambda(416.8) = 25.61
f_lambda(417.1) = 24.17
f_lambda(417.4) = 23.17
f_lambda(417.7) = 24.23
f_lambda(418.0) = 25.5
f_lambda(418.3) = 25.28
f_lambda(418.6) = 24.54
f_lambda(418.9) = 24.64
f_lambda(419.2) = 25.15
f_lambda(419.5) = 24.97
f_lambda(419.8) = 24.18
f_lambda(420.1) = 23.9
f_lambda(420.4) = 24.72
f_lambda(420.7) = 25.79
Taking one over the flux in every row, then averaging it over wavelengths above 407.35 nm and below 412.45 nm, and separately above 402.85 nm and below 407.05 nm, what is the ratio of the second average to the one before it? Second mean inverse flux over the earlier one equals 1.02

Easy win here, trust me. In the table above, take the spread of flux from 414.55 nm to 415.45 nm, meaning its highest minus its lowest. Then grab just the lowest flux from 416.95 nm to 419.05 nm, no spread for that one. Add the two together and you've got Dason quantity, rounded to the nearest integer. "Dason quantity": 24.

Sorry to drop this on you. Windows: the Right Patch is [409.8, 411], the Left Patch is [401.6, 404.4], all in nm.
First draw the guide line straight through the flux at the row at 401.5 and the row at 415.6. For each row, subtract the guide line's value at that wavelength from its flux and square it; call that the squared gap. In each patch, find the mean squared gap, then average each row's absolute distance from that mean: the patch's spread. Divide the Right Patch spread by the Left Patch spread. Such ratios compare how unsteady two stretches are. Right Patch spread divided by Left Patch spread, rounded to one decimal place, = 5.1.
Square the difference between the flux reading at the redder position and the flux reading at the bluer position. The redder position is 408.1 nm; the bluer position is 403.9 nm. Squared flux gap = 3.8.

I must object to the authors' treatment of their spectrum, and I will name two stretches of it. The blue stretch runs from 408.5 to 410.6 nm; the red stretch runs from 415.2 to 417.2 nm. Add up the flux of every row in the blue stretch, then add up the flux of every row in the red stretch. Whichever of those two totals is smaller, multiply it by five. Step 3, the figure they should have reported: 821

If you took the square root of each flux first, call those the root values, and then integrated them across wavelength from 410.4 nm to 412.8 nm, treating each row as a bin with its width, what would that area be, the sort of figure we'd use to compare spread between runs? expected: 11.9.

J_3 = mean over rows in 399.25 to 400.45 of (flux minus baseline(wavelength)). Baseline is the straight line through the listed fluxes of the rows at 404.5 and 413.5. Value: 1.6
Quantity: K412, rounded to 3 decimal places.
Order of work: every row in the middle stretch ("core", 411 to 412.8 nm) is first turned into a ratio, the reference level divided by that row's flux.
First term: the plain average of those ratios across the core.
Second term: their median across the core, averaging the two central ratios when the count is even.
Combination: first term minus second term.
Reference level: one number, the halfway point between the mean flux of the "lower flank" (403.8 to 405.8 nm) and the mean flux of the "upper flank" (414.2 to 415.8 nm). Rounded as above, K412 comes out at -0.007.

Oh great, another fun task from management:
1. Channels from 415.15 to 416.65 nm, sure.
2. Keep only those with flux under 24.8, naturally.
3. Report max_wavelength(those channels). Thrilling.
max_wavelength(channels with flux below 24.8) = 415.6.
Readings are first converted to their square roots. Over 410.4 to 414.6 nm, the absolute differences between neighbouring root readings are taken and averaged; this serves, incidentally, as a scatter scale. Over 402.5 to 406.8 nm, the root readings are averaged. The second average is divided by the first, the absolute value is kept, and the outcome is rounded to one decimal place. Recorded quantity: 67.0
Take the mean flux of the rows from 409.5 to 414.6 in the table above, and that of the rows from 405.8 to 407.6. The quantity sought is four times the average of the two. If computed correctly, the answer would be 95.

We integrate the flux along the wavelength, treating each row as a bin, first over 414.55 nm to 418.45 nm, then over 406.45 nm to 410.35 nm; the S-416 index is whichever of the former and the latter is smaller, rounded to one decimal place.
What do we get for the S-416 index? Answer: 92.1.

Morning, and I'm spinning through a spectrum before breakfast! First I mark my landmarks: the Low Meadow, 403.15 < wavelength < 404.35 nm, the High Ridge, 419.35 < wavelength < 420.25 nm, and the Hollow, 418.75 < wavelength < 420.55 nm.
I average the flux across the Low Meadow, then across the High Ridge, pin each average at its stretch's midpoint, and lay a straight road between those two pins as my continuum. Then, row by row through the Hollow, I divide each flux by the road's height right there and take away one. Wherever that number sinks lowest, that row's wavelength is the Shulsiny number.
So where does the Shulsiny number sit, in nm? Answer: 420.1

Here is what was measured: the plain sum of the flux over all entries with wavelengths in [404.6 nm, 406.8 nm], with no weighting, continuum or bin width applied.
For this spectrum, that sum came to 163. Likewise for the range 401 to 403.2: 173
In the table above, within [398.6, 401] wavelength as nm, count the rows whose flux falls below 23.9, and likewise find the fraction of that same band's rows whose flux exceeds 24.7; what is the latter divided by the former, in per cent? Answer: 0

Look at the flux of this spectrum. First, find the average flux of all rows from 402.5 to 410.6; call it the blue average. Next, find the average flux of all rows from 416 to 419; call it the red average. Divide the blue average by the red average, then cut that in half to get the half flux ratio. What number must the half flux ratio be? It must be 0.473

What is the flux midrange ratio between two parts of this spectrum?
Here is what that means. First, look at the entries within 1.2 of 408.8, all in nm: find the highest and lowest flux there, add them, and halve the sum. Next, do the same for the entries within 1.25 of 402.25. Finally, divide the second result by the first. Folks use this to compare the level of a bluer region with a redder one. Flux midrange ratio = 1.00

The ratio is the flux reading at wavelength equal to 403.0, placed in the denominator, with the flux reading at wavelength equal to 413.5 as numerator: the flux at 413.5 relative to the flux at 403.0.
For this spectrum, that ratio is 1.07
